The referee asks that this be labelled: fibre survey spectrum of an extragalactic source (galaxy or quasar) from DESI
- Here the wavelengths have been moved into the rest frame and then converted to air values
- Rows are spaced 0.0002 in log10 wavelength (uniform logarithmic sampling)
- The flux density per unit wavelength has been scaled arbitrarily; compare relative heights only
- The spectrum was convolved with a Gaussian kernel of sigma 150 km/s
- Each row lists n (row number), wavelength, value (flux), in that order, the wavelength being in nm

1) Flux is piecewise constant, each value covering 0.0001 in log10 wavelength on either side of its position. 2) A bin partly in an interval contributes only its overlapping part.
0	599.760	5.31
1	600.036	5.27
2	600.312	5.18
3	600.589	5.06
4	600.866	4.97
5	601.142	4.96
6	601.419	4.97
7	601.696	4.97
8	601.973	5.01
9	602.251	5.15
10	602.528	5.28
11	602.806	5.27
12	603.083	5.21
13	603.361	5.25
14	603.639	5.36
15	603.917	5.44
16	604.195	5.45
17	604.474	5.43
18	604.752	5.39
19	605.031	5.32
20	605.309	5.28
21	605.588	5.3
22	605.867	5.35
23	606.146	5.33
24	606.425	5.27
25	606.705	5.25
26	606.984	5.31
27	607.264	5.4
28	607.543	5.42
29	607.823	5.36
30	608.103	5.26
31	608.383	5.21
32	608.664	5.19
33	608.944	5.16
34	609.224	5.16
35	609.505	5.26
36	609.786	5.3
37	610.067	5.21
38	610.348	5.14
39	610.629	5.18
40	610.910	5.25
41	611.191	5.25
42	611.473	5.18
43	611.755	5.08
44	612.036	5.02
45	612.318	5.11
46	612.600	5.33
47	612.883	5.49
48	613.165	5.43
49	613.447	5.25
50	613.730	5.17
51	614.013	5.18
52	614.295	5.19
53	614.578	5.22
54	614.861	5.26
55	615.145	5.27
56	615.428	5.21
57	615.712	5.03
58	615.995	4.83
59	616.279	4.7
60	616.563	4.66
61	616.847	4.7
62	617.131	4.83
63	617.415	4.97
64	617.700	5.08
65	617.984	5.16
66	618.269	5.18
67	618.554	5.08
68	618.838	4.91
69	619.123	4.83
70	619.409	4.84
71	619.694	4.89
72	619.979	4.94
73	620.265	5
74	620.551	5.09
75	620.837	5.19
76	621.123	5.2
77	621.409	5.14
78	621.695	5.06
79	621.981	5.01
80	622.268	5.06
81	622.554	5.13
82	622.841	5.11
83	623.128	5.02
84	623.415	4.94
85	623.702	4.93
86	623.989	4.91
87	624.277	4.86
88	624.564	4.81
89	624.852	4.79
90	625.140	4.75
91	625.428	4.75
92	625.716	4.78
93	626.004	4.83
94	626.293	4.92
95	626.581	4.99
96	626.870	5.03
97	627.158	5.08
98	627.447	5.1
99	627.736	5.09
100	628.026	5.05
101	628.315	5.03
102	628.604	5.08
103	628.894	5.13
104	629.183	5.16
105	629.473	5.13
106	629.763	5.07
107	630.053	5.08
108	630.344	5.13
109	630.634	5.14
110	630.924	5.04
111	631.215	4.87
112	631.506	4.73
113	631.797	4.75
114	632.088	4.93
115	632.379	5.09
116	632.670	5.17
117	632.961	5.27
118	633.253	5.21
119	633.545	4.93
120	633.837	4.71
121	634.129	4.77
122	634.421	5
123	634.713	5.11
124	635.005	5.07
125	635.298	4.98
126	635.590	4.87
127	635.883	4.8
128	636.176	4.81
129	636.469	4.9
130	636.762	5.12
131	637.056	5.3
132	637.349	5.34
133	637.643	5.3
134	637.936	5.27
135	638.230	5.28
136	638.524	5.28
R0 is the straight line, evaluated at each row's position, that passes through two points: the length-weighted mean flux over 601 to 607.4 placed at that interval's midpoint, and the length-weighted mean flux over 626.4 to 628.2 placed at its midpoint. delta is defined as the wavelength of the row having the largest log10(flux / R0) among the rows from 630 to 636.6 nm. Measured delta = 632.961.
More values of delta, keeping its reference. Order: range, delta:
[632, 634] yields 632.961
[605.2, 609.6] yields 607.543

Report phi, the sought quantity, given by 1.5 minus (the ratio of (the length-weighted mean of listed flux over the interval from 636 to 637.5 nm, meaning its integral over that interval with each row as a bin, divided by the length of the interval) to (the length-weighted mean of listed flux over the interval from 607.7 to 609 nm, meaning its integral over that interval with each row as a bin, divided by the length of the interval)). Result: 0.53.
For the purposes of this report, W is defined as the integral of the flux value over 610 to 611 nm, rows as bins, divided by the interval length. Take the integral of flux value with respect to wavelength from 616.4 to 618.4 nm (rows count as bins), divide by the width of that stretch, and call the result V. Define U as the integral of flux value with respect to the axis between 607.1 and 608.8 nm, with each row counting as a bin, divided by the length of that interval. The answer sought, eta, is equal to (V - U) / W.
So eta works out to -0.07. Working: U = 5.31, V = 4.94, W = 5.193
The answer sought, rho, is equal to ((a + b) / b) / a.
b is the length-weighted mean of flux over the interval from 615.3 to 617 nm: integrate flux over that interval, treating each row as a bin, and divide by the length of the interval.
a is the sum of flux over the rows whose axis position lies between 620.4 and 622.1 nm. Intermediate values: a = 30.7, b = 4.85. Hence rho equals 0.239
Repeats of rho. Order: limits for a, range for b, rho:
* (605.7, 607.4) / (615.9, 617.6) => 0.240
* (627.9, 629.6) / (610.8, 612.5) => 0.227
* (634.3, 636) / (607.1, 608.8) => 0.222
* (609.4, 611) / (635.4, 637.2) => 0.233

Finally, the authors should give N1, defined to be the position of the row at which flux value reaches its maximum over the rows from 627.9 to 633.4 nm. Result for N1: 632.961 nm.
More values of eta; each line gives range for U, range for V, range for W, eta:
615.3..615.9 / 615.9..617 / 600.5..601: -0.08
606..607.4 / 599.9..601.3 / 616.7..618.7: -0.04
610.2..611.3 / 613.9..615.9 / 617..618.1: 0.00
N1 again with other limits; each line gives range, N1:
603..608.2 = 604.195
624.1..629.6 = 629.183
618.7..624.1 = 621.123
